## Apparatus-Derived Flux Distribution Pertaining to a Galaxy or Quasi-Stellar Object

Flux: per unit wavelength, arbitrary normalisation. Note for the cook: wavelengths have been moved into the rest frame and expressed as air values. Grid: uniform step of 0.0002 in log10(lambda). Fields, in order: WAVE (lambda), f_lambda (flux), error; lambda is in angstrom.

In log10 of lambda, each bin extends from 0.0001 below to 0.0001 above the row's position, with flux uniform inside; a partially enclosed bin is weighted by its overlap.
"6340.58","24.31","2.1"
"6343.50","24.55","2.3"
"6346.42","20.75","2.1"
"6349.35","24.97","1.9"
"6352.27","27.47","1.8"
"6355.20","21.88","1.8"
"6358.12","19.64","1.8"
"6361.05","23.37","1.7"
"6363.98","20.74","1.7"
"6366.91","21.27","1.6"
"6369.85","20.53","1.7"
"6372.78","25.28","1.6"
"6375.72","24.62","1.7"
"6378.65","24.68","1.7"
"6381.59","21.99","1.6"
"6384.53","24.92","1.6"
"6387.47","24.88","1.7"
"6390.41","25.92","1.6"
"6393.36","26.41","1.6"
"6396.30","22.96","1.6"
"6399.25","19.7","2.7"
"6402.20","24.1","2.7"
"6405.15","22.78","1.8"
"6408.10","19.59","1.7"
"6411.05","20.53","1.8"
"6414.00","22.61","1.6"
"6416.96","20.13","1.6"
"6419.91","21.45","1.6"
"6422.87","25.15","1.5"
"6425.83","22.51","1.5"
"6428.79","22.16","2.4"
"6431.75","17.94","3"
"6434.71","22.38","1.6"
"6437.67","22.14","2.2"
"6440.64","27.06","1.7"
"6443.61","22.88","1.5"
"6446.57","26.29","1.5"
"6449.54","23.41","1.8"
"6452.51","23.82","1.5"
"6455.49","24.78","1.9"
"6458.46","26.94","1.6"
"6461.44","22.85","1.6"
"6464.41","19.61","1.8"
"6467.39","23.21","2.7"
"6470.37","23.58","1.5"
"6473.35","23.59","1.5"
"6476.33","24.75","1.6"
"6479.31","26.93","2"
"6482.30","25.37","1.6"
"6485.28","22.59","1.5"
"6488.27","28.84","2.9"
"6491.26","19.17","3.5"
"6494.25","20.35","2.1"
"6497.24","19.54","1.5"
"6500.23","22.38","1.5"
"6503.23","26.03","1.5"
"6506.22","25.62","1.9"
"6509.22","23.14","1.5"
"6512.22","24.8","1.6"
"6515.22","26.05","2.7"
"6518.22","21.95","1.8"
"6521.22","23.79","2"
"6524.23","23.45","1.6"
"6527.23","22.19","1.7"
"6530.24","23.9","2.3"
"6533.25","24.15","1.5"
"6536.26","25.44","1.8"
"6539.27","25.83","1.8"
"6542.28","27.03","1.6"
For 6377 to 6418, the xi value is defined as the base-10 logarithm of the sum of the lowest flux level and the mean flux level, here 1.629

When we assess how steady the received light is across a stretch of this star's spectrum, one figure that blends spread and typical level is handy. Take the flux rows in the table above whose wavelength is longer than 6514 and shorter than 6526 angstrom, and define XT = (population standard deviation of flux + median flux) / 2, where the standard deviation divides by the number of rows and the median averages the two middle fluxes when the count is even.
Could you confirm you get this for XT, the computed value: 12.5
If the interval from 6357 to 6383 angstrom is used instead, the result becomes 12.0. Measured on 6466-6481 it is 12.5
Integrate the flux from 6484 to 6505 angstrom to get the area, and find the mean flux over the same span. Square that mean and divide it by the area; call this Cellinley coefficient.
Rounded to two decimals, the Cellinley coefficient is 1.08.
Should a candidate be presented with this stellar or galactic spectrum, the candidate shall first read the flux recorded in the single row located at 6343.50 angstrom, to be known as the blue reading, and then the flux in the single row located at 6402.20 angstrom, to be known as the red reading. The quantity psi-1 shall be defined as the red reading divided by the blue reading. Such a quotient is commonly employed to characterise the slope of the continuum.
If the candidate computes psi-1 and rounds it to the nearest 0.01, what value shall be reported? 0.98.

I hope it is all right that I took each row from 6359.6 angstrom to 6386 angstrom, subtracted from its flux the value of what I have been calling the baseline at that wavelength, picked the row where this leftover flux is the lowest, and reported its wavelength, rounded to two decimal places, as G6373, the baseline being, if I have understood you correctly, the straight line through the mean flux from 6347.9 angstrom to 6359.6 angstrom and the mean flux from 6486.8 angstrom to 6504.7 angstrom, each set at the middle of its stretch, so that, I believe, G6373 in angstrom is 6369.85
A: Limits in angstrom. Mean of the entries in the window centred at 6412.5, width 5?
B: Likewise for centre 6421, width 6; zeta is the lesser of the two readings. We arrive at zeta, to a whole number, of 22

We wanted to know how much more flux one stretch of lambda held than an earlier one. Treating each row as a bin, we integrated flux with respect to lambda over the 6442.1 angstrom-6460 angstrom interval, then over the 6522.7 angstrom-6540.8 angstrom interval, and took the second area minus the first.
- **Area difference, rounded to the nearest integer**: -4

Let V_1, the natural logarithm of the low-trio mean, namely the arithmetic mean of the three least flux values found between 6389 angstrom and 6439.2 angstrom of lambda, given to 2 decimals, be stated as 2.95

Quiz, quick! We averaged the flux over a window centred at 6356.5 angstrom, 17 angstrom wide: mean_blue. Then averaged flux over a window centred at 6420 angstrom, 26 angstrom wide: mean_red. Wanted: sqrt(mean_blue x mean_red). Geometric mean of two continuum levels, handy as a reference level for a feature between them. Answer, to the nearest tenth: 22.2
